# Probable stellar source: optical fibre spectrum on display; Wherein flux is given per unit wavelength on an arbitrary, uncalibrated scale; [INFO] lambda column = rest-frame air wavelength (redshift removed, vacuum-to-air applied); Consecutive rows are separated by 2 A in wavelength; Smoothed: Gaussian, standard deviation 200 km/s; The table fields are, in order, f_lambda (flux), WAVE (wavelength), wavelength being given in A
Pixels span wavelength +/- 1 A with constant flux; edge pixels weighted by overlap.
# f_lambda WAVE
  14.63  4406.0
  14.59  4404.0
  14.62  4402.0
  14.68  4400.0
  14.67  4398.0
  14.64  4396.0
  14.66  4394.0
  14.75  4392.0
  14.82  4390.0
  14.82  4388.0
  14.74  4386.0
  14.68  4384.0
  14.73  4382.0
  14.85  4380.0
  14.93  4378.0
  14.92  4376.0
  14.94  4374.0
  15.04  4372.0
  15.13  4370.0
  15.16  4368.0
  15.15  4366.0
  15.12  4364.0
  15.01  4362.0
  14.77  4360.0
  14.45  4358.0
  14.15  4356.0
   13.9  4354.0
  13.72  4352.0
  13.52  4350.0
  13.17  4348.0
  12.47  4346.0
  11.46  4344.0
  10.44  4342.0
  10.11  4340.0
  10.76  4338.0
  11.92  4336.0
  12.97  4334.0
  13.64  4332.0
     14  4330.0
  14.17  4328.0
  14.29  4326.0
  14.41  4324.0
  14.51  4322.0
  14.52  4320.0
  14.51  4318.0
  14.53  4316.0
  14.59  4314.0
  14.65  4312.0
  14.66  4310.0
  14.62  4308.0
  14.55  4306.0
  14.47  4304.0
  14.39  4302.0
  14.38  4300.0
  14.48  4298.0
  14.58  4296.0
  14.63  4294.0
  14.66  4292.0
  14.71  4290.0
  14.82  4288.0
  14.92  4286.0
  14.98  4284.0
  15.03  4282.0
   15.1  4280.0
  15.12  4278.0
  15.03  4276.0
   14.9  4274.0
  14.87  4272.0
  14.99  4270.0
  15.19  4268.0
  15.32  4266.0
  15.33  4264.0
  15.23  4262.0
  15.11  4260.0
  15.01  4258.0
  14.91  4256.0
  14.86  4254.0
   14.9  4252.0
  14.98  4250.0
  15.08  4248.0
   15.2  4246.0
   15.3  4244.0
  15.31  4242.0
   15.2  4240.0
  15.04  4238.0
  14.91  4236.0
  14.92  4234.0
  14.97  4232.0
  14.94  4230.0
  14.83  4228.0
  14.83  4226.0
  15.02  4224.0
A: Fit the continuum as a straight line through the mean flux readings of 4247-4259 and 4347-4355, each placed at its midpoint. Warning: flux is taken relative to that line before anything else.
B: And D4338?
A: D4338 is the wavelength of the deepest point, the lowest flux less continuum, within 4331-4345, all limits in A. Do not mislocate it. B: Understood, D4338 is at 4340.0 A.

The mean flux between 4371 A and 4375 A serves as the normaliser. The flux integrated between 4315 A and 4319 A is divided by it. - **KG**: 3.87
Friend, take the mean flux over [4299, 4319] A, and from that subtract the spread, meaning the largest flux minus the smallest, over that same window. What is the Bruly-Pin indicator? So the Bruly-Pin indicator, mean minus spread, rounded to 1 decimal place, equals 14.3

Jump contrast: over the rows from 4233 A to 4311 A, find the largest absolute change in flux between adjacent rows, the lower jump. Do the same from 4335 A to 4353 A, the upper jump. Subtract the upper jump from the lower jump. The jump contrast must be -1.0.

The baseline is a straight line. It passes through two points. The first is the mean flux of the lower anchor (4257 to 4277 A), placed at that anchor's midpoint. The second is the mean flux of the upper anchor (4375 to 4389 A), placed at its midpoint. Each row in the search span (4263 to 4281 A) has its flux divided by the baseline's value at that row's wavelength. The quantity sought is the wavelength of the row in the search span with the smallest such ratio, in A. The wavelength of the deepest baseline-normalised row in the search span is 4272.0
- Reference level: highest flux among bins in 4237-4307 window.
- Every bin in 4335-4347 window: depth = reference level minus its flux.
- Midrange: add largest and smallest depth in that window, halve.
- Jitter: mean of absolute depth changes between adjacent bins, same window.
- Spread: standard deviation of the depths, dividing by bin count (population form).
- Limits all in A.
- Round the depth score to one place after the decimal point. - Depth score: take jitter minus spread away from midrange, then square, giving 16.3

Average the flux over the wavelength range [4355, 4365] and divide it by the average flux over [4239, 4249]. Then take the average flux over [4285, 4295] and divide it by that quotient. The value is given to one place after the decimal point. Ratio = 15.3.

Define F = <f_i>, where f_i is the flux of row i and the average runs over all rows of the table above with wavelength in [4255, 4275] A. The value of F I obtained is 15.1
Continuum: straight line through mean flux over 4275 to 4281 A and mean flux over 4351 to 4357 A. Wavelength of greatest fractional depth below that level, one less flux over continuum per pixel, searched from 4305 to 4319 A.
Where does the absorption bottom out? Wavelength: 4306.0 A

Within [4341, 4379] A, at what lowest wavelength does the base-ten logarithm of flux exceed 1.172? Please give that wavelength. 4362.0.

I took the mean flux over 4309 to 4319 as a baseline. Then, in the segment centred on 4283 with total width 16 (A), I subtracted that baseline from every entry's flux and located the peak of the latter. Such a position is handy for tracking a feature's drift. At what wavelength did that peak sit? 4278.0 A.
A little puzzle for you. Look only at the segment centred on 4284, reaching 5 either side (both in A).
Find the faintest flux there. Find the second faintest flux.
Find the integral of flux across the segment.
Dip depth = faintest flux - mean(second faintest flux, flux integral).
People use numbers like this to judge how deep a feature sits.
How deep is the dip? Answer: -67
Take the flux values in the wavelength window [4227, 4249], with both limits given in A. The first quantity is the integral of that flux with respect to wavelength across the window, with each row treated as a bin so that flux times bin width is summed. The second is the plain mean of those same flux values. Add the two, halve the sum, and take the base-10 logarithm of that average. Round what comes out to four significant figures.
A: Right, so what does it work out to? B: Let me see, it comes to 2.239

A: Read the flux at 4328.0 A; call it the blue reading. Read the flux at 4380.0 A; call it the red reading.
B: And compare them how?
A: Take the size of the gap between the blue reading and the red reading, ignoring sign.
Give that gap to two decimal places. 0.68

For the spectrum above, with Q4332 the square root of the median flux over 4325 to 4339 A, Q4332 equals 3.69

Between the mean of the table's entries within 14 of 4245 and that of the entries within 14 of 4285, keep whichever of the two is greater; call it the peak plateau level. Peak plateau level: 15.0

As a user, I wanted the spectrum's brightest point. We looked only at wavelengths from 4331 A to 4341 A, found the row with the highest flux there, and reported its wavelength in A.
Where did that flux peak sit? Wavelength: 4332.0 A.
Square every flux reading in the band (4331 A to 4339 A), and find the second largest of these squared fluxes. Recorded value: 168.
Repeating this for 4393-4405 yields 215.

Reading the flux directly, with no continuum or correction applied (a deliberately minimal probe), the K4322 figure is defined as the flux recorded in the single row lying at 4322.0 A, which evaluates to 14.51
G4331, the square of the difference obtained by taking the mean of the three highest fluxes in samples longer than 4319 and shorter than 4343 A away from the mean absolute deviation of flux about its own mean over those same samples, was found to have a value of 170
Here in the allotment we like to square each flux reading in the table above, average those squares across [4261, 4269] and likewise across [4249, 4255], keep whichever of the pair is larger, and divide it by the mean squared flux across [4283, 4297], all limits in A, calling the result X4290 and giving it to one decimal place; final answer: 1.1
